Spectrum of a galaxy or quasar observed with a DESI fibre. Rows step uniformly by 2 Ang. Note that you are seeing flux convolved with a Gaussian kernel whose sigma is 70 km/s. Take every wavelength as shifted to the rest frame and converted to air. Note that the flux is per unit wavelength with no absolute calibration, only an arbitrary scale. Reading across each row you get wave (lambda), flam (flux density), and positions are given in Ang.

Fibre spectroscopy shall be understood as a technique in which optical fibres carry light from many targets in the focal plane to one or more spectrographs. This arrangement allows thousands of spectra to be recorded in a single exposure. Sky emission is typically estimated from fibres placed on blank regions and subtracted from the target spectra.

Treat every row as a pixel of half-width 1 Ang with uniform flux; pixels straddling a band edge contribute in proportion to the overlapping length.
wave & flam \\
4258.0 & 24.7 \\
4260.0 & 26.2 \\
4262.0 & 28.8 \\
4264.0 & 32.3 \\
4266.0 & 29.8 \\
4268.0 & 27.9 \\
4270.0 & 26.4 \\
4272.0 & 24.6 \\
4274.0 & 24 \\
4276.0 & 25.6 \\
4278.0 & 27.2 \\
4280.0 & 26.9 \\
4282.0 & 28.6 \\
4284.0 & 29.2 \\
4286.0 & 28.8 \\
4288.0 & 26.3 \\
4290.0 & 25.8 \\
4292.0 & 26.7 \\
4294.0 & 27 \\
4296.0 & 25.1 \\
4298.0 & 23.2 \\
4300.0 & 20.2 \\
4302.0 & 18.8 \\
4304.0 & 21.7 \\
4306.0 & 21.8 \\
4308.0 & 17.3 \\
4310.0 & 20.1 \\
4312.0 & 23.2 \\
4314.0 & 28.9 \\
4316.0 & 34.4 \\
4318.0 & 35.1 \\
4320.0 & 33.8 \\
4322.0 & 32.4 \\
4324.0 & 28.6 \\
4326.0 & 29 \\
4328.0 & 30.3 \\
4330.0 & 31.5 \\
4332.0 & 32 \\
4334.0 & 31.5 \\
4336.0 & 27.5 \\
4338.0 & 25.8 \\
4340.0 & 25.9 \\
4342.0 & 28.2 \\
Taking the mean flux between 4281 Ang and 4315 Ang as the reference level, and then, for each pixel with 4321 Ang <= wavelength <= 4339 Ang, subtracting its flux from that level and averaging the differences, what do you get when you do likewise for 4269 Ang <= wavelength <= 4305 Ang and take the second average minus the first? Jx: 4.5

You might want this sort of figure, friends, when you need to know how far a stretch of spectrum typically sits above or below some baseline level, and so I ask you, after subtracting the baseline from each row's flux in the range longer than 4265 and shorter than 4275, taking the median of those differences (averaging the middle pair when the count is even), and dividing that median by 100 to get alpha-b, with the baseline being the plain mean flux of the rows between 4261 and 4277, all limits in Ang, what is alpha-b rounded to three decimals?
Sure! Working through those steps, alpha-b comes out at -0.010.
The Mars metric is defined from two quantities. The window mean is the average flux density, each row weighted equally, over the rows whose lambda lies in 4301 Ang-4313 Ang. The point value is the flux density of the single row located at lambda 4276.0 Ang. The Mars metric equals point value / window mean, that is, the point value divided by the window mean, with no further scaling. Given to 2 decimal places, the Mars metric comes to 1.25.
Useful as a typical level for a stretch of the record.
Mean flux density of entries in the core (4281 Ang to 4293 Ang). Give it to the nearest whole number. 28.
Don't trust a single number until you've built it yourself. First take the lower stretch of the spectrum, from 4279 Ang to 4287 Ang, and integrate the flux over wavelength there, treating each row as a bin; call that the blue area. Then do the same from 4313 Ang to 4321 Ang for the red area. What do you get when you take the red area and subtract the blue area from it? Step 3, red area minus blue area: 37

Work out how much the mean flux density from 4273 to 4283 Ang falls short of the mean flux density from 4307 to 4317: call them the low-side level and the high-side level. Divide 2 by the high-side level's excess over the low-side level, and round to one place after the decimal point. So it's -1.2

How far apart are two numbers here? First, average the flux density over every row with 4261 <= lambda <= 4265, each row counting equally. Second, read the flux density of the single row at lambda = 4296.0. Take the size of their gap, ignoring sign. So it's 5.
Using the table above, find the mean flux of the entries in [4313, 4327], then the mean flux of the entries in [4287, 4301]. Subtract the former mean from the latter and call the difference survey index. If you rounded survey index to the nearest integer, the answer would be -7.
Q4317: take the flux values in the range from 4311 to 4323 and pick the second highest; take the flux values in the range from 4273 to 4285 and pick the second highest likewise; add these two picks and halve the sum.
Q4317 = 31.5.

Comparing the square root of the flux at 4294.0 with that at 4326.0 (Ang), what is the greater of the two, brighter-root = 5.39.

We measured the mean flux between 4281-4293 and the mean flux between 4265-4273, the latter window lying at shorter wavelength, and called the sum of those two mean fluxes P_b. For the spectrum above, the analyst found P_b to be 55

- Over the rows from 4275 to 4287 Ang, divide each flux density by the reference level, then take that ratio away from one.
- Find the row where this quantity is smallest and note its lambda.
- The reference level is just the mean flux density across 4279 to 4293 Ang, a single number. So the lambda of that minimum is 4284.0 Ang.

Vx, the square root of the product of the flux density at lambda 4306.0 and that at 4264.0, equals 26.5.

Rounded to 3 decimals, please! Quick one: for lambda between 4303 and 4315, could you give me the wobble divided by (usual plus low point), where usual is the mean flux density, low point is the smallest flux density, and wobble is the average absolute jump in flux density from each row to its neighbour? 0.082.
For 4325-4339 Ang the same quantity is 0.028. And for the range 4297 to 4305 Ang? 0.061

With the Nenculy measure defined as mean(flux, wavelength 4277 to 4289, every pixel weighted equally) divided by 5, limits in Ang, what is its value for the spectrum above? 5.57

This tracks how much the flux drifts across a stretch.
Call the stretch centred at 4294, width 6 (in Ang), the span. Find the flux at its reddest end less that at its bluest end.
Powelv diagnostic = -1.6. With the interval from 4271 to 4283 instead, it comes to 4.0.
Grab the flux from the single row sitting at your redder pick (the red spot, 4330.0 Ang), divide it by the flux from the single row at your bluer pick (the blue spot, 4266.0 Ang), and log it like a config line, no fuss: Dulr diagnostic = 1.06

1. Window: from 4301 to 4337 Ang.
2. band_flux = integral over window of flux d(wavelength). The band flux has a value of 996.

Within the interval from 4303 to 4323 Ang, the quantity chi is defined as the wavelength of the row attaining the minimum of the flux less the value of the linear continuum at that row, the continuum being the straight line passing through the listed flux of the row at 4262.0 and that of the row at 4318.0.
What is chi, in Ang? 4308.0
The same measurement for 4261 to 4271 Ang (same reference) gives 4270.0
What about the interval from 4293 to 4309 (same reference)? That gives 4308.0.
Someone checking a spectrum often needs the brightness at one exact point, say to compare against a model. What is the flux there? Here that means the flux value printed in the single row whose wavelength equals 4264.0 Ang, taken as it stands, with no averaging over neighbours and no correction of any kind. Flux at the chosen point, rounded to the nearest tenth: 32.3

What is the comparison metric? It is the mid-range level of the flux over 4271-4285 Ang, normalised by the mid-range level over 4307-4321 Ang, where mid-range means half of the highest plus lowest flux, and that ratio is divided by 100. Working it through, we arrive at 0.0102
